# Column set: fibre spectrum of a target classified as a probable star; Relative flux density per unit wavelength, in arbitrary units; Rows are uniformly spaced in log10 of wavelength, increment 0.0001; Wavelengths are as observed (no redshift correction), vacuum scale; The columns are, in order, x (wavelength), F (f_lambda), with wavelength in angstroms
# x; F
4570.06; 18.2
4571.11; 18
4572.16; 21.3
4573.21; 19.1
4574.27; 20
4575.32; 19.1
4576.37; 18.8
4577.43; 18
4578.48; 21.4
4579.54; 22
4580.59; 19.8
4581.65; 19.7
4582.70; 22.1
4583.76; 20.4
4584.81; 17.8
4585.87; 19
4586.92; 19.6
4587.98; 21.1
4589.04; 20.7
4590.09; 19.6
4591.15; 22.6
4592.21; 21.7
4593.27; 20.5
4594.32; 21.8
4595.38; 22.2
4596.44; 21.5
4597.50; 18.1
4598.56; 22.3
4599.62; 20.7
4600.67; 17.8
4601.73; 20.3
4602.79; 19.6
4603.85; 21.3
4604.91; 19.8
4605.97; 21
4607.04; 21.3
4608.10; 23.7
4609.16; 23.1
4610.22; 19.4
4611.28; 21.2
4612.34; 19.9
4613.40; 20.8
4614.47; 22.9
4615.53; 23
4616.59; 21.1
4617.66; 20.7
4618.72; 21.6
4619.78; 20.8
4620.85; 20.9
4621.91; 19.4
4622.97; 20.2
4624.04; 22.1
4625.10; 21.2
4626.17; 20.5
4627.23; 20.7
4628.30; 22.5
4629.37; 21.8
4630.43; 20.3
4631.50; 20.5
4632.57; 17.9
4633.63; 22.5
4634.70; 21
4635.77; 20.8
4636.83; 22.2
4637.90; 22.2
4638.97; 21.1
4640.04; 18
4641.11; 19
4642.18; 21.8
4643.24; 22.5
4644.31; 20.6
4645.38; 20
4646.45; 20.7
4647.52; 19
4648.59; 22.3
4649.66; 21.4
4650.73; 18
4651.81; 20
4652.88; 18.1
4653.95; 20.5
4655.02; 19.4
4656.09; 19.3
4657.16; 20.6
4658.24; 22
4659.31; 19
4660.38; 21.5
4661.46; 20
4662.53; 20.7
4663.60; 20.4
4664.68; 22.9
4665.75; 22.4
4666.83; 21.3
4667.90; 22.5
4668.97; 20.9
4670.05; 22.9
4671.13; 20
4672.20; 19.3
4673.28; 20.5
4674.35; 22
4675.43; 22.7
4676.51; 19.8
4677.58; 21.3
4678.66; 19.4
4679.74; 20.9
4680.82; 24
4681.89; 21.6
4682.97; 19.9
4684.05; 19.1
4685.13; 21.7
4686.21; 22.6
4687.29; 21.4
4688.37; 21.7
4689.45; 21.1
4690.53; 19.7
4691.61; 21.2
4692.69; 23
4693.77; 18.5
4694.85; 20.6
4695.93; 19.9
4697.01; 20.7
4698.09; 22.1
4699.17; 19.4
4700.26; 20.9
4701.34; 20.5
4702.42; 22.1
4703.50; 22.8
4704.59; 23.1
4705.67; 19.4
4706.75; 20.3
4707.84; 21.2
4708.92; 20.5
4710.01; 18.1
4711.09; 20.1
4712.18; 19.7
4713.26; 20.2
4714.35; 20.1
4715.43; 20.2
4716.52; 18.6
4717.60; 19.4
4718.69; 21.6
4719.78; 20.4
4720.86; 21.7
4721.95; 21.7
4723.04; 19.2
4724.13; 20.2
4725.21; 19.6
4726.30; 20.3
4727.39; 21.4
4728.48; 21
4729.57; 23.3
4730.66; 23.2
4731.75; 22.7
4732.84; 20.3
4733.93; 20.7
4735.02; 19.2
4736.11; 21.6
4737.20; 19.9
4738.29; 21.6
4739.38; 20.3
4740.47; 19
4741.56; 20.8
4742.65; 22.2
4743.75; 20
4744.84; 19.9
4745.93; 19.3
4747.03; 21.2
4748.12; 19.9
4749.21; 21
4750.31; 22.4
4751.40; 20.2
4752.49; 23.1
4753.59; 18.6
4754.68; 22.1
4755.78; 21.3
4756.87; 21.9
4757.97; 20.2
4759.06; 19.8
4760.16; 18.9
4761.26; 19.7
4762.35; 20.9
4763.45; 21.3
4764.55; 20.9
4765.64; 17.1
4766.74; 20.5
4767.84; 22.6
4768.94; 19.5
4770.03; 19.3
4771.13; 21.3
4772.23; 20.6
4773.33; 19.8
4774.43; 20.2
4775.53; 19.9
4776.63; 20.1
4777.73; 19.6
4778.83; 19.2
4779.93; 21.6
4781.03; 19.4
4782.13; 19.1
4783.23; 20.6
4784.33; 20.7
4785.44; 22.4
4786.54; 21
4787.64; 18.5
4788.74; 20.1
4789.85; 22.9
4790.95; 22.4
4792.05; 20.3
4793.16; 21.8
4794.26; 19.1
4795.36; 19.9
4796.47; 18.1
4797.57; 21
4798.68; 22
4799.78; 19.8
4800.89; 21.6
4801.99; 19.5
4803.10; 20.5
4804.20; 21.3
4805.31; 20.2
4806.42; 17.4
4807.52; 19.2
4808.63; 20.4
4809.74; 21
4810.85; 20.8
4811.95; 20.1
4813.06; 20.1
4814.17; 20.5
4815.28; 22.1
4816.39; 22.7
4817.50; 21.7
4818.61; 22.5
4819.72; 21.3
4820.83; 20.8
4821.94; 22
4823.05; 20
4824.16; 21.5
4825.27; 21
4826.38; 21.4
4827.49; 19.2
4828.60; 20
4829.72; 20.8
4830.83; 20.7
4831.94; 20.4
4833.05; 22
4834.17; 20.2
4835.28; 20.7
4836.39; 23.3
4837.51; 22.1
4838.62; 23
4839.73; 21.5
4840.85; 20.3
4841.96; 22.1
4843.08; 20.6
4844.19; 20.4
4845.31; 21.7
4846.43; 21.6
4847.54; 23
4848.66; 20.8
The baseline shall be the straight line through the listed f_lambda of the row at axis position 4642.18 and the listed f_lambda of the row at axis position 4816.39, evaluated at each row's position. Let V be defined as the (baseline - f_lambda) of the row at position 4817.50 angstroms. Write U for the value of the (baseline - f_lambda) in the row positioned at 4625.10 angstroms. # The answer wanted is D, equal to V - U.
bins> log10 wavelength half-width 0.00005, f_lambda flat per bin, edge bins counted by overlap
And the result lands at 0.5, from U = 0.5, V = 1.0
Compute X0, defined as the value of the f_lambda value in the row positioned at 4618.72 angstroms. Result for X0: 21.6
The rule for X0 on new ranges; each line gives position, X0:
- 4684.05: 19.1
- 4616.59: 21.1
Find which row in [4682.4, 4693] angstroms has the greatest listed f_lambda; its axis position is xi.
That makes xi 4692.69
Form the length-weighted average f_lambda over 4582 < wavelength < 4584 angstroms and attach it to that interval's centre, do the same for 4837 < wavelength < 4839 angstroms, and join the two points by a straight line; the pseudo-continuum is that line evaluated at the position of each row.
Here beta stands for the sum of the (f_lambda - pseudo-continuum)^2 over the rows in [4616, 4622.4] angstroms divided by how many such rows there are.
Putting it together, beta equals 1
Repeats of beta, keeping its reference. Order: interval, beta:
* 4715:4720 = 5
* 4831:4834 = 2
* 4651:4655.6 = 5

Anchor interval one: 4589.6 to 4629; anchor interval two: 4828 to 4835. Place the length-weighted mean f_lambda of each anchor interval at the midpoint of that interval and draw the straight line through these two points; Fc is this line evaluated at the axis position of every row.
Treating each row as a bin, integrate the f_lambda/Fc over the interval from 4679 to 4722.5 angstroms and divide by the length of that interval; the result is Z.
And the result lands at 0.996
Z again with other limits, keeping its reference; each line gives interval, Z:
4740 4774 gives 0.986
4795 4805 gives 0.985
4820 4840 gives 1.023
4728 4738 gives 1.024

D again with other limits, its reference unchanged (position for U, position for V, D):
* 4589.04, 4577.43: 2.6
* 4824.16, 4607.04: -0.9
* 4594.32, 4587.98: 0.7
